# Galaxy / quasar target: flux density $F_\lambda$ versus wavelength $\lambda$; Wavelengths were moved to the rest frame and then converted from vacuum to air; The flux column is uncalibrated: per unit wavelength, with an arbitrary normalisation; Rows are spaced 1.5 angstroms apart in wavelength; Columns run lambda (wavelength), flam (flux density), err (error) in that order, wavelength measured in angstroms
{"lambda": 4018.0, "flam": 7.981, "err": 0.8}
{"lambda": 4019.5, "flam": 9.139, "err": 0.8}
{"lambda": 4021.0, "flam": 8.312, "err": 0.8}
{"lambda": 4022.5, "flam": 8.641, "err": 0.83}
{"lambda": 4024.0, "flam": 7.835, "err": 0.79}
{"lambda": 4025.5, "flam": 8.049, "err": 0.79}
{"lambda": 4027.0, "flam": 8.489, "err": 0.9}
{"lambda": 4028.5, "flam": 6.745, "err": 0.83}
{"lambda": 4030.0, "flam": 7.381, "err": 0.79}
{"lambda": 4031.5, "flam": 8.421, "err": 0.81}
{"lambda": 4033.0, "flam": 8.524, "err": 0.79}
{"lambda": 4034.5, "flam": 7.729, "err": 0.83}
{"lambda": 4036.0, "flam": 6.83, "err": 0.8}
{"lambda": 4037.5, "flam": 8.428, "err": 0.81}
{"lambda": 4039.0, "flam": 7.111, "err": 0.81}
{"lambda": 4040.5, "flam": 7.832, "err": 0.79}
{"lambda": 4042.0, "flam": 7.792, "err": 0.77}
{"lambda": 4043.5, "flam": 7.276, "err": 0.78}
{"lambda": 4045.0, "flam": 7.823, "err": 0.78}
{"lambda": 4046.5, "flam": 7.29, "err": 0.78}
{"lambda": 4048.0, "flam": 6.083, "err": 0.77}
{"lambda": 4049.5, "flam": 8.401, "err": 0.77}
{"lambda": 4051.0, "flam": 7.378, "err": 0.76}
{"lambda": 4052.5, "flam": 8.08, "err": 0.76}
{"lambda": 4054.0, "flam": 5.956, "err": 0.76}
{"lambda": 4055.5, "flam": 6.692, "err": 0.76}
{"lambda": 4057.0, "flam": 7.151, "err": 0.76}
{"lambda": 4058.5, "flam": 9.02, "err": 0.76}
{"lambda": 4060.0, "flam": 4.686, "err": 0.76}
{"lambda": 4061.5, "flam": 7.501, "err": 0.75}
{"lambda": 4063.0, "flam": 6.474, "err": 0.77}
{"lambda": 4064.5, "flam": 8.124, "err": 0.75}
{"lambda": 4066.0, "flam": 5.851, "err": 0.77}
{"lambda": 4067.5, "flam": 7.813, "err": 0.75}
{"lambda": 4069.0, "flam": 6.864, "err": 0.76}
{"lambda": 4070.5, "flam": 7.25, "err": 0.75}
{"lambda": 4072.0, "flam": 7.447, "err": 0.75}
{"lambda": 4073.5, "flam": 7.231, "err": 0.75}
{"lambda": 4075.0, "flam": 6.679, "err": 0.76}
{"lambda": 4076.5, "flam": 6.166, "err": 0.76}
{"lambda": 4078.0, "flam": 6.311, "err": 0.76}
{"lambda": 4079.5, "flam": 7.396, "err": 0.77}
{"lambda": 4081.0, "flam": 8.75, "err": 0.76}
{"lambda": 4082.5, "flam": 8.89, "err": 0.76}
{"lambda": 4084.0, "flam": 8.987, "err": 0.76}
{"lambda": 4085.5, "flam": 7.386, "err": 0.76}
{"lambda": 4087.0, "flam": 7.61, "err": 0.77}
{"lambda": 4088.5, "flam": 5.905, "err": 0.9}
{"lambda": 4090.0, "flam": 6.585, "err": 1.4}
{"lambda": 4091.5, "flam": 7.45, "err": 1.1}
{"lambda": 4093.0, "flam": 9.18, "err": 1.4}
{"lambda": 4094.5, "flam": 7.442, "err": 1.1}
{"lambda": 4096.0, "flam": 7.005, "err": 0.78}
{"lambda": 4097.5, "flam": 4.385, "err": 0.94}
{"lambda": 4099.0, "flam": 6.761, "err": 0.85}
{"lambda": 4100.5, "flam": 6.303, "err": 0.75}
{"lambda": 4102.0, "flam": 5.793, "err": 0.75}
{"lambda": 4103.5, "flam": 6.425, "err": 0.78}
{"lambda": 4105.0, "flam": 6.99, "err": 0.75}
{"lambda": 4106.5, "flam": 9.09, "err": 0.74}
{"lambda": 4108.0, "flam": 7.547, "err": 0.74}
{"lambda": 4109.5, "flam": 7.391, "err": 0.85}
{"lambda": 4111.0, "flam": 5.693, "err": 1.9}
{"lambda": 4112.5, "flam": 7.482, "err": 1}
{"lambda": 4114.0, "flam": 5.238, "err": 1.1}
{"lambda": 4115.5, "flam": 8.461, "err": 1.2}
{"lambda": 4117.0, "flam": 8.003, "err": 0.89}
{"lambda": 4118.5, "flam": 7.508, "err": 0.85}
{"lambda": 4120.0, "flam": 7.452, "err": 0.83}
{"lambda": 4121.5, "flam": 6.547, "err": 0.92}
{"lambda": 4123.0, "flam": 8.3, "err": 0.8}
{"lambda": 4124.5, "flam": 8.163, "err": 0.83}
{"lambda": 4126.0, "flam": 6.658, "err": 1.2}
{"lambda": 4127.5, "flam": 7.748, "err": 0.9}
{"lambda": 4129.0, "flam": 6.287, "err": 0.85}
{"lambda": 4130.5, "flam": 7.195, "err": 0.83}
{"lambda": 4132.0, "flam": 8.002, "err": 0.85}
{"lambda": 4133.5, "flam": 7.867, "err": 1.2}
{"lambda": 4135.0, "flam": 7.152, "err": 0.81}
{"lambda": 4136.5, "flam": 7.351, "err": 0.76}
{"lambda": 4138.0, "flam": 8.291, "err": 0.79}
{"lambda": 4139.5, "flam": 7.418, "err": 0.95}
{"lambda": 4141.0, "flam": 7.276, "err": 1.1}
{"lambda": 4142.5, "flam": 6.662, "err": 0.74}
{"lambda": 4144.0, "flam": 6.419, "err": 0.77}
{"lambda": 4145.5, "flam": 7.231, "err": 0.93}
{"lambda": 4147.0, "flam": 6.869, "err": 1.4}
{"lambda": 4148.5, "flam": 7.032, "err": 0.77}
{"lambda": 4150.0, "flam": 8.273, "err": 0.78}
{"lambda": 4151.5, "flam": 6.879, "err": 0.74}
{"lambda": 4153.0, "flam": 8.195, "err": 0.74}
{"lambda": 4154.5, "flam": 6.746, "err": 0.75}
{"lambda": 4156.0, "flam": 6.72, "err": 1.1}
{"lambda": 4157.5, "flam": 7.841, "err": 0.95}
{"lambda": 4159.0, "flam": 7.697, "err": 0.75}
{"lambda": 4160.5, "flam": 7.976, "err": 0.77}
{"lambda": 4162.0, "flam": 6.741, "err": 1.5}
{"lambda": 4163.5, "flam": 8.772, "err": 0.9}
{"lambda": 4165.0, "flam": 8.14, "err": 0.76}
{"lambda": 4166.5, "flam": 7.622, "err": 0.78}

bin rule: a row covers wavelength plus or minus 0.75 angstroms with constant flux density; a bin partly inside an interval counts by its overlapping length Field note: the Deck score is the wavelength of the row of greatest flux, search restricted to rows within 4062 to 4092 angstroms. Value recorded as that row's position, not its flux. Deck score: 4084.0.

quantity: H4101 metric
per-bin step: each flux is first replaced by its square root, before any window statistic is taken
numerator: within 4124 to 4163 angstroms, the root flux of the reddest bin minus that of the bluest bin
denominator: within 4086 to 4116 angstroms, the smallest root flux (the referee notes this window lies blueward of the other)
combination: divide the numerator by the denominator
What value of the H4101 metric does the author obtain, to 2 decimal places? -0.12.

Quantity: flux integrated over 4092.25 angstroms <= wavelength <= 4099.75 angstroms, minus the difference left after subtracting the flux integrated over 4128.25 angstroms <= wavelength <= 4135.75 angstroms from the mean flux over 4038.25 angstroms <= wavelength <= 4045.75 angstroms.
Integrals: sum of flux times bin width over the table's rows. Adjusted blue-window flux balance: 99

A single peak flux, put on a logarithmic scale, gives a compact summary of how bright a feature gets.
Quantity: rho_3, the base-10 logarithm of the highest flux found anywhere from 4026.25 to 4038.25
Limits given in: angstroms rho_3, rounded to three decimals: 0.931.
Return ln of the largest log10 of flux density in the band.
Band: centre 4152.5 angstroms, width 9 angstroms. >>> -0.086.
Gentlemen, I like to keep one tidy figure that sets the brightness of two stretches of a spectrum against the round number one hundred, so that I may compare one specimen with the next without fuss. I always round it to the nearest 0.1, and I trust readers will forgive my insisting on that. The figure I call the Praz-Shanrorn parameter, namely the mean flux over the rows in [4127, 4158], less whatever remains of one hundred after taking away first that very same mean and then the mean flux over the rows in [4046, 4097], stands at -78.1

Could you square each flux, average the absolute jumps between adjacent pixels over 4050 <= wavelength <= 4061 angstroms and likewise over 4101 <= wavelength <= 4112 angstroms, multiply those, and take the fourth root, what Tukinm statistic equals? 4.5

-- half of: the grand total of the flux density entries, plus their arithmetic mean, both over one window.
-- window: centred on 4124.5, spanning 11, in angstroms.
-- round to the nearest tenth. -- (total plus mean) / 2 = 29.2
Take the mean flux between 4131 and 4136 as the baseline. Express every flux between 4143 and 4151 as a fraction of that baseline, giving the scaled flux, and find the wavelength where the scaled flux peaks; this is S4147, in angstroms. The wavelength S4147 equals 4150.0 angstroms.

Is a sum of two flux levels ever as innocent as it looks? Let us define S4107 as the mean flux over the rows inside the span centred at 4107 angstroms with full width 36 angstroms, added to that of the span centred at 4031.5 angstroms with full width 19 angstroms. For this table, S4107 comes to 15.0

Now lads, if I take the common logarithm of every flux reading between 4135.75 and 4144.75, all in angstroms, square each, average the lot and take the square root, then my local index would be 0.859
